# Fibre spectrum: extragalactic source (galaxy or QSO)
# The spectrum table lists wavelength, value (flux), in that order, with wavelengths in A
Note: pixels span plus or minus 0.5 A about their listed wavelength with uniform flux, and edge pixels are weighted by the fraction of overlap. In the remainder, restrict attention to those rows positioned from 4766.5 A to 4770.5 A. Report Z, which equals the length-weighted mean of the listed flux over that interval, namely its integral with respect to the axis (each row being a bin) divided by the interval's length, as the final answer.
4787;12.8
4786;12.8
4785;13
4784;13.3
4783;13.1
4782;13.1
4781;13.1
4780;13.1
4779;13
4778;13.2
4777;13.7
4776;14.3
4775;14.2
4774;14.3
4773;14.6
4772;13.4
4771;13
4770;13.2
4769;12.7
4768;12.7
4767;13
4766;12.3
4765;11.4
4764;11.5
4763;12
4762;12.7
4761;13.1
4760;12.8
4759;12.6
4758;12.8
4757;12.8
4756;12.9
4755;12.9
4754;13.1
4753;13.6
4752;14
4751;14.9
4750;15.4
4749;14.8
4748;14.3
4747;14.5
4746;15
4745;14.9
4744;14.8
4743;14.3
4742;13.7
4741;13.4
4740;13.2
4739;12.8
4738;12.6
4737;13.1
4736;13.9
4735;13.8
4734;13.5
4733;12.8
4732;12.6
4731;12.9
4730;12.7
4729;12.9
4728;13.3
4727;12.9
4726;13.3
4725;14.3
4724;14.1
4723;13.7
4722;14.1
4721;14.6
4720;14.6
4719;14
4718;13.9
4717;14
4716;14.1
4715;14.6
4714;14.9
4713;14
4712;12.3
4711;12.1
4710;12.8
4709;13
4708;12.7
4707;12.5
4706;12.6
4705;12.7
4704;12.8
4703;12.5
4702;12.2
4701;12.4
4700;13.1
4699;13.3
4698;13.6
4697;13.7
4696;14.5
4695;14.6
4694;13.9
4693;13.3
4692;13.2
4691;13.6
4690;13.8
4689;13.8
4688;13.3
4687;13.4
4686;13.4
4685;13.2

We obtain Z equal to 12.9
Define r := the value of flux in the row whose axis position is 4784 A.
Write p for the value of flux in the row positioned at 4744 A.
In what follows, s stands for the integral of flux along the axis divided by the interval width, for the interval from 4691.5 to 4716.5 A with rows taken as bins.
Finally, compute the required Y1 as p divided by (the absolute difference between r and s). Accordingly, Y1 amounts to 336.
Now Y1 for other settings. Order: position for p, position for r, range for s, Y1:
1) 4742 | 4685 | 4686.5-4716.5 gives 125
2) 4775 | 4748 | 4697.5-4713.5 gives 9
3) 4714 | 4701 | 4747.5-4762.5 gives 13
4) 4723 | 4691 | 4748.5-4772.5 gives 26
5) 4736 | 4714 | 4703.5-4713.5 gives 6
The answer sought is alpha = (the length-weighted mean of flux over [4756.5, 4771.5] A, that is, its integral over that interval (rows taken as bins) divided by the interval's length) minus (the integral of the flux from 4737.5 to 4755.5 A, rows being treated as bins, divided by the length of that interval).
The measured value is -1.44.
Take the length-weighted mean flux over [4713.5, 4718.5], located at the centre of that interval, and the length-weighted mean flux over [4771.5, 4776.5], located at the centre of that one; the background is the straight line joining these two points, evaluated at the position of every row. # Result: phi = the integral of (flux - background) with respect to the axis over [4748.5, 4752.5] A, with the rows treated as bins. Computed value 2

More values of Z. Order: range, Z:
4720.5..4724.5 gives 14.1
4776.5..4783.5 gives 13.2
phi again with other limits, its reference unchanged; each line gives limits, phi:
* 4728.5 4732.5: -6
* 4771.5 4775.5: 0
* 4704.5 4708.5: -7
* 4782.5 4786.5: -4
